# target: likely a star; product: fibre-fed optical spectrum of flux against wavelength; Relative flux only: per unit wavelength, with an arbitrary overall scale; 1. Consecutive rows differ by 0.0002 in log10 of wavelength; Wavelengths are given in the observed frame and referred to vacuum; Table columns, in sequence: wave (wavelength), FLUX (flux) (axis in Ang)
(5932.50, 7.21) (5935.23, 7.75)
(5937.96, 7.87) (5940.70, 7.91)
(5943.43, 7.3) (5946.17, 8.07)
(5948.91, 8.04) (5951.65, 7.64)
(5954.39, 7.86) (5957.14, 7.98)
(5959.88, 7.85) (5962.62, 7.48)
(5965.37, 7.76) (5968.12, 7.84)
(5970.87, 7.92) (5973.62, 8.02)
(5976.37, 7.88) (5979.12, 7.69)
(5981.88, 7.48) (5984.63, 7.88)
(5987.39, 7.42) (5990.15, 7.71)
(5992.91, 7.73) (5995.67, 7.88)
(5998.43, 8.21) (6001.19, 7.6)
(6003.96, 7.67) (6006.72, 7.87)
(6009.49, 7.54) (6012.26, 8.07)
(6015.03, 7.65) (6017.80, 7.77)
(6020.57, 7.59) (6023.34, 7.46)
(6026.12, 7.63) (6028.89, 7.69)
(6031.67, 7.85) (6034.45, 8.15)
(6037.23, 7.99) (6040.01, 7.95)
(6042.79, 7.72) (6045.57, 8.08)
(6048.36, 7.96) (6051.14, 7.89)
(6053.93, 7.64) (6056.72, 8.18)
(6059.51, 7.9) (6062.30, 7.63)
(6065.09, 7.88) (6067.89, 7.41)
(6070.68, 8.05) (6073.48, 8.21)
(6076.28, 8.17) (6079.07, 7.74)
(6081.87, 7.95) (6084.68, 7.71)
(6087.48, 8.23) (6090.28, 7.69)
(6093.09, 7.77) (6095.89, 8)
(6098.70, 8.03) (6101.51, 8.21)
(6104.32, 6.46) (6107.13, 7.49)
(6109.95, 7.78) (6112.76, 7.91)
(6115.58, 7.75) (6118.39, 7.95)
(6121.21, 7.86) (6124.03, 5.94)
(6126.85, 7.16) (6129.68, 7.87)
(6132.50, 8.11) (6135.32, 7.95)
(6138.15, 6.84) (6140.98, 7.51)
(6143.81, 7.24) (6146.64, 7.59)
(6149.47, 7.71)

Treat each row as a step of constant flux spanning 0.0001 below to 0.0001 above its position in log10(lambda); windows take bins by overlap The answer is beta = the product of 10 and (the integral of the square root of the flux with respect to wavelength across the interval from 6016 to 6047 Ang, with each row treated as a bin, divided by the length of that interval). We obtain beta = 27.9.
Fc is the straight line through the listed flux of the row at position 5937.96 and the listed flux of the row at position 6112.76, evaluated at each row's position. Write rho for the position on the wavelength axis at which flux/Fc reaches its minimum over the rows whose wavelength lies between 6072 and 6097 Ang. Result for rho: 6090.28 Ang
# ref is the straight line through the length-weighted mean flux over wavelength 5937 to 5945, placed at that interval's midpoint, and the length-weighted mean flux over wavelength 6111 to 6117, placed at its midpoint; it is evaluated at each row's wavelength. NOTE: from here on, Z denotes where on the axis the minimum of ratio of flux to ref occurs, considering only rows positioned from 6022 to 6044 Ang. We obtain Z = 6023.34 Ang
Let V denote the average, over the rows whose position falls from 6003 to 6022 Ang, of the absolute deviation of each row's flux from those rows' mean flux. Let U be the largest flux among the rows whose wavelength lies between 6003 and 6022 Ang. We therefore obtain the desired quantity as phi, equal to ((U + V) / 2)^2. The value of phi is 16.9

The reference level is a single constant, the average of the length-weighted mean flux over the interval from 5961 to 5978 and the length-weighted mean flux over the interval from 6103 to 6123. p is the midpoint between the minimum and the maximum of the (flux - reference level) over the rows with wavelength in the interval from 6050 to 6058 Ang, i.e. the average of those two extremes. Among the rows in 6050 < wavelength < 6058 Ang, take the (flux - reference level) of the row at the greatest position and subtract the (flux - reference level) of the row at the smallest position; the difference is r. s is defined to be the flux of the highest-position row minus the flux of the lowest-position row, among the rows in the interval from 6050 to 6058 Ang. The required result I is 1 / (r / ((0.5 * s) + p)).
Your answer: 1.2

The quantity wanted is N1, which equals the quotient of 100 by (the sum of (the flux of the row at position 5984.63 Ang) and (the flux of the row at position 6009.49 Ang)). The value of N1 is 6.49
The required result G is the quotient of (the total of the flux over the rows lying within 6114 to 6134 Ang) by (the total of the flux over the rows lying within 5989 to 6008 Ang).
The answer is 0.96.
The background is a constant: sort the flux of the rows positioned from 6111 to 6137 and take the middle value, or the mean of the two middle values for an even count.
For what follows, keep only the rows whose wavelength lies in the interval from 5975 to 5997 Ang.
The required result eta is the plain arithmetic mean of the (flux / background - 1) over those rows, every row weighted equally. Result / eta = -0.020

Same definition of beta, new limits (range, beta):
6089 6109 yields 27.7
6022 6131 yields 27.9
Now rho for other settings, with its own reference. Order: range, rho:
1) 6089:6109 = 6104.32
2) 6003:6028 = 6023.34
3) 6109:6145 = 6124.03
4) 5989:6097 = 6067.89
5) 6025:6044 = 6026.12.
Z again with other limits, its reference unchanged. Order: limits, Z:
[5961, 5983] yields 5981.88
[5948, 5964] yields 5962.62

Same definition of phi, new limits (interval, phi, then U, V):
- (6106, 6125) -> 17.7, 7.95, 0.46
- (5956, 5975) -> 16.6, 8.02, 0.12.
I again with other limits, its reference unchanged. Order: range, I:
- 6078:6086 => -4.0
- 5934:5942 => 1.3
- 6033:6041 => -1.3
